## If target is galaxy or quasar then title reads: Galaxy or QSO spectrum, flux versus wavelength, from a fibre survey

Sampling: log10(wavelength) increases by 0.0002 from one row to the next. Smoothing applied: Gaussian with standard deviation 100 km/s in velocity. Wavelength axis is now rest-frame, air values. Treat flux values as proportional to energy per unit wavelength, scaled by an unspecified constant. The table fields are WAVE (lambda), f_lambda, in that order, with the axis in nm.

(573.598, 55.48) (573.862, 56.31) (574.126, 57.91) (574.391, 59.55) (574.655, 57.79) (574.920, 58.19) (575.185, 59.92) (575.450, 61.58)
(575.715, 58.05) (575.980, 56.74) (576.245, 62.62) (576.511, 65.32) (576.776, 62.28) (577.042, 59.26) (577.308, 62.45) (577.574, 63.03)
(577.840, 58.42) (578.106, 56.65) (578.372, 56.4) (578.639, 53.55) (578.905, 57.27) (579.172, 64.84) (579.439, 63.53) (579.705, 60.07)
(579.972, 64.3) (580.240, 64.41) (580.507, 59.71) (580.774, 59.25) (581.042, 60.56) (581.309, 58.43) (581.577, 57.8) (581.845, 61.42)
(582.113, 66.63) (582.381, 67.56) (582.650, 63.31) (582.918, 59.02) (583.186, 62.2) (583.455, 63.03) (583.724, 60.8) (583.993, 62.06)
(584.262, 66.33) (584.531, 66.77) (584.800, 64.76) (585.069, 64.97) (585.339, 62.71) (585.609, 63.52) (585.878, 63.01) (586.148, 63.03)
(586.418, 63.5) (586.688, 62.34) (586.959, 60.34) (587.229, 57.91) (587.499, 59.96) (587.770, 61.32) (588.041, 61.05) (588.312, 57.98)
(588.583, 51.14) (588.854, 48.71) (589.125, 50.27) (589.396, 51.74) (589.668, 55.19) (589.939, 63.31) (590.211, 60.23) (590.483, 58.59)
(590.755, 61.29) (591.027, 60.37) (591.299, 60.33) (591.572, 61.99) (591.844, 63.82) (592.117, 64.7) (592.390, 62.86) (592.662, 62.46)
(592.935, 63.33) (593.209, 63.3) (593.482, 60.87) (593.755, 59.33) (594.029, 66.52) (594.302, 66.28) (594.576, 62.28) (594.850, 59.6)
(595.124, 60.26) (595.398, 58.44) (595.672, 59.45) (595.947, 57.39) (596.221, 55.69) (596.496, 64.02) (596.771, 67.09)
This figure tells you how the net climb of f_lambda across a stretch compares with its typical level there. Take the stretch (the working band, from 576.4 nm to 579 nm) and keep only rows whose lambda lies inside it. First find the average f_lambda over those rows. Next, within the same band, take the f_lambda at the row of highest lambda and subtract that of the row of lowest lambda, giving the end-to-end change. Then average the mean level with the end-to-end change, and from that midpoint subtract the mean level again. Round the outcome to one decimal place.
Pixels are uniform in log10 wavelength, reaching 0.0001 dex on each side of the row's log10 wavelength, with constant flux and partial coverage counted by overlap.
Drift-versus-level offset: -33.8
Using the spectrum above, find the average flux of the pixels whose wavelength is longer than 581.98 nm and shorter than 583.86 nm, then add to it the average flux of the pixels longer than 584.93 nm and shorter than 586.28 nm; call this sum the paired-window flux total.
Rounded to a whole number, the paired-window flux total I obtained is 127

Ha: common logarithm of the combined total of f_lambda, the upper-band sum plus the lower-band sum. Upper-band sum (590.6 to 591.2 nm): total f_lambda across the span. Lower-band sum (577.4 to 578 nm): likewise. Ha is 2.386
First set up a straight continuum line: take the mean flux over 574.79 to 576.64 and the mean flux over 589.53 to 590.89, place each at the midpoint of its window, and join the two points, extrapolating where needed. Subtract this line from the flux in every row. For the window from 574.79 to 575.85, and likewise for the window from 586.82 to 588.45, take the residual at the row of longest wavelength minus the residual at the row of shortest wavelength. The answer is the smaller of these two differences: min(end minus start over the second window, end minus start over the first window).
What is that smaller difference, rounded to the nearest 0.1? -2.3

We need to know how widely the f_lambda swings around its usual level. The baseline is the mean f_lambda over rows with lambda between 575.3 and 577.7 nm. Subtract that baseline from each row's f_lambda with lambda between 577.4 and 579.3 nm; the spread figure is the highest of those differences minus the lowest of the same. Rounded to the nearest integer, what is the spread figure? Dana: 11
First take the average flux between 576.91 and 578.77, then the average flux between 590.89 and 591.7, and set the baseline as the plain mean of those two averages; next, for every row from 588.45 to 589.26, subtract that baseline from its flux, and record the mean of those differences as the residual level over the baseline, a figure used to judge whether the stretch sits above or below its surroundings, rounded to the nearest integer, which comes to -10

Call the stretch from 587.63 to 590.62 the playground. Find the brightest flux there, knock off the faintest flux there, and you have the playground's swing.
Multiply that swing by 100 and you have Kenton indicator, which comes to 1460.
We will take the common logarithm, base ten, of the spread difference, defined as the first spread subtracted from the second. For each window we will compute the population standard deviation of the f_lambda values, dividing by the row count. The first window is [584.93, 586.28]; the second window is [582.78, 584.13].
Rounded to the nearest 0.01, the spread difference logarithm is -0.23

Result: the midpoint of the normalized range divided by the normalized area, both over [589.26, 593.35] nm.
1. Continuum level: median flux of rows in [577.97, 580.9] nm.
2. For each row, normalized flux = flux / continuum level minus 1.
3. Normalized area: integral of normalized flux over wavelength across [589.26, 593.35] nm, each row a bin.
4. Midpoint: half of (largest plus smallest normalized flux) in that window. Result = -0.31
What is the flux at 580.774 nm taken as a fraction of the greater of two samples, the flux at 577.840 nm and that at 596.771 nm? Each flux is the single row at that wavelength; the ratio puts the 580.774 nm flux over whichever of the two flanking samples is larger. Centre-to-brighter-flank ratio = 0.88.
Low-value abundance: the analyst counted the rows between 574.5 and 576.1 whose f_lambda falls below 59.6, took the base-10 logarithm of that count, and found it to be 0.6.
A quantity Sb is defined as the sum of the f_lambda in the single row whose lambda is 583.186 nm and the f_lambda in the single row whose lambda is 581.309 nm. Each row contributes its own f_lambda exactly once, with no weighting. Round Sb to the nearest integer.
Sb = 121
